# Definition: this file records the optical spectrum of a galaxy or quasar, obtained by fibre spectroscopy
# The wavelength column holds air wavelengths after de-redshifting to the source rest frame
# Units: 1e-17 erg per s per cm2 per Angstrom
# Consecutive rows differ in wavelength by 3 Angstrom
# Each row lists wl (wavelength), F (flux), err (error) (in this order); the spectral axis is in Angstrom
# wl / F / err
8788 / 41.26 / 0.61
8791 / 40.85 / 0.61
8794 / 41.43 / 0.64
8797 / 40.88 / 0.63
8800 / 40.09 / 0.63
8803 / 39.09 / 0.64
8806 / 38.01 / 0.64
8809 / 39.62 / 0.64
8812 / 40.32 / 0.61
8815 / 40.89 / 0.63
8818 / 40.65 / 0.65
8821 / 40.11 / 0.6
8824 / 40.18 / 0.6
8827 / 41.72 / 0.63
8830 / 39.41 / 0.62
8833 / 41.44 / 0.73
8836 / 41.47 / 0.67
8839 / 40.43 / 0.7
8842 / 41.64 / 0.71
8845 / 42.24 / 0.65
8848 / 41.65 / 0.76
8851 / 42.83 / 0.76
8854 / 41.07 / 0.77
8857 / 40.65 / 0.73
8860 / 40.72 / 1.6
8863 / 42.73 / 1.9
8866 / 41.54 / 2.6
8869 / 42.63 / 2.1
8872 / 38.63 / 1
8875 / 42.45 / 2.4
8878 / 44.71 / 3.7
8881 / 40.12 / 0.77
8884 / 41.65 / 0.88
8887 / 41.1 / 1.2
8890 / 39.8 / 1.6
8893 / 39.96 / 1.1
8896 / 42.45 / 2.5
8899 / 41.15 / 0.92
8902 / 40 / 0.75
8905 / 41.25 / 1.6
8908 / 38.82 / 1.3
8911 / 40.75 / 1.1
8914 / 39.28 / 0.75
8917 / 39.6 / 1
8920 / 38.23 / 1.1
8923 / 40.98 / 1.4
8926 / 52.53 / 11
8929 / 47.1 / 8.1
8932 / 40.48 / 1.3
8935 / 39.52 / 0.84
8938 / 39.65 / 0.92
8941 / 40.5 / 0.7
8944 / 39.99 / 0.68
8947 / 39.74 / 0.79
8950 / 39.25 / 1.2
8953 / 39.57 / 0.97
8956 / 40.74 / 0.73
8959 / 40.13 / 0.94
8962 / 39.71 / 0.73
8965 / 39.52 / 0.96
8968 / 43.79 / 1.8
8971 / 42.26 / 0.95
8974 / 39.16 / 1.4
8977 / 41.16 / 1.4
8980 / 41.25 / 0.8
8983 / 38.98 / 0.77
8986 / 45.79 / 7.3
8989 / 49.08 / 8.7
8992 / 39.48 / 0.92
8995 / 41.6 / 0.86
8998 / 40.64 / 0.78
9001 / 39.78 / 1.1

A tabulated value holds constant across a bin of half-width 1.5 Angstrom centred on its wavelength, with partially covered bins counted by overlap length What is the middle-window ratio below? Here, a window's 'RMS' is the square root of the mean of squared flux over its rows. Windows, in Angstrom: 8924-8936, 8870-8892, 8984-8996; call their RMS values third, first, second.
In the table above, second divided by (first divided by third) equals 48.4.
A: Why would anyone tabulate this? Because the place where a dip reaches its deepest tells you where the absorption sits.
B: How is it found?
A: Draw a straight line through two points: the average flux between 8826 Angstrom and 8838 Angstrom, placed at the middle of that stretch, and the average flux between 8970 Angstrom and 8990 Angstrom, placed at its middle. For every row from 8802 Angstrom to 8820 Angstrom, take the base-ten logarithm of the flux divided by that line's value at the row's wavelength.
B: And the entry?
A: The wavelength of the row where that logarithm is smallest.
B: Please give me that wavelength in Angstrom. 8806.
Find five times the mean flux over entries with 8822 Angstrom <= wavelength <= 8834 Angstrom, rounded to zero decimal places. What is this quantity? 203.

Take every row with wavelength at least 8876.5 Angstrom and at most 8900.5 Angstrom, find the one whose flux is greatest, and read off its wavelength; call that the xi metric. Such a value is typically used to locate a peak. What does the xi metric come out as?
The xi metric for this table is 8878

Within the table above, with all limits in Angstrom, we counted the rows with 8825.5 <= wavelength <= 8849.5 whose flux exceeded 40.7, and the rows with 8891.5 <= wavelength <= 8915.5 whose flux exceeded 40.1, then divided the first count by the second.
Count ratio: 1.5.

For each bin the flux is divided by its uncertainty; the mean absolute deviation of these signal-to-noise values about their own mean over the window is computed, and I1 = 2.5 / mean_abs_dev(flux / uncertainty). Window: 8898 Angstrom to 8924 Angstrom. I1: 0.31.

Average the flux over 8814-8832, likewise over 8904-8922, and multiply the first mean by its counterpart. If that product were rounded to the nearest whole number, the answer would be 1606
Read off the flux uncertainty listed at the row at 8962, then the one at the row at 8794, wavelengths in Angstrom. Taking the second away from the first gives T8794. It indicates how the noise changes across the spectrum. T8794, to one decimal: 0.1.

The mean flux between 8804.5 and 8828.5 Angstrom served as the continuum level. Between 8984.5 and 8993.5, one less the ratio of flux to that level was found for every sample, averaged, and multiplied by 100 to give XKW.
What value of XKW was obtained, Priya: -11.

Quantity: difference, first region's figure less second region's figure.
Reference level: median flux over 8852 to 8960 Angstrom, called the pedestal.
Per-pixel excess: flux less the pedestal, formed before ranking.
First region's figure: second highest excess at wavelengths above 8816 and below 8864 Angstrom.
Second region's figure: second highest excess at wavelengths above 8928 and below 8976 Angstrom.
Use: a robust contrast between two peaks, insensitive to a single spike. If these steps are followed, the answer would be -1.1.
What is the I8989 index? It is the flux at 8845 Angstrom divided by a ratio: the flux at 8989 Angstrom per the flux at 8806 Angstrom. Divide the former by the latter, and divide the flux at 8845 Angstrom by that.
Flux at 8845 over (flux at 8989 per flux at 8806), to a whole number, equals 33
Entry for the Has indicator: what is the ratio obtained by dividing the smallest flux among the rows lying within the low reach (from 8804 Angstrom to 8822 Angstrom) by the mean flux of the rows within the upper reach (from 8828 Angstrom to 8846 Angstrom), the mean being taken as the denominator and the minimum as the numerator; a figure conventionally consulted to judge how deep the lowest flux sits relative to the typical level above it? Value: 0.925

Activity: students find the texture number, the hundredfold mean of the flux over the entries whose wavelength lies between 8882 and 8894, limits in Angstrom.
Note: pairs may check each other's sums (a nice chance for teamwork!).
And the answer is 4063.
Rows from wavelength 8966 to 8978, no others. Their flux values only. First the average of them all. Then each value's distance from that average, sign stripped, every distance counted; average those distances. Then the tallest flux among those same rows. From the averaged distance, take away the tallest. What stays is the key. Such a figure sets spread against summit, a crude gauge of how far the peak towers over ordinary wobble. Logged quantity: -42.4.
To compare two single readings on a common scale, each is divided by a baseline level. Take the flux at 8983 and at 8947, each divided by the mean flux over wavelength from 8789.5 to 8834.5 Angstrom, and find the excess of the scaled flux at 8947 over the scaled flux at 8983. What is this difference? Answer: 0.02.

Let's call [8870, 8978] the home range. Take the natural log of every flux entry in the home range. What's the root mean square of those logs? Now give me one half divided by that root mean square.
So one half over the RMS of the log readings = 0.1347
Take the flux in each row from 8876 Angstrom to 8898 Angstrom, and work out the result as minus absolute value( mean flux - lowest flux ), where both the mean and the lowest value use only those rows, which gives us -1.6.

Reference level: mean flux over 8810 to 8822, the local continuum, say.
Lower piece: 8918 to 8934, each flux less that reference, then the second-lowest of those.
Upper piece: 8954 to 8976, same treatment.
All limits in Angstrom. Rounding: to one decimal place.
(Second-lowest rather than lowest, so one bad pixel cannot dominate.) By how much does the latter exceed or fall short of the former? -1.0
